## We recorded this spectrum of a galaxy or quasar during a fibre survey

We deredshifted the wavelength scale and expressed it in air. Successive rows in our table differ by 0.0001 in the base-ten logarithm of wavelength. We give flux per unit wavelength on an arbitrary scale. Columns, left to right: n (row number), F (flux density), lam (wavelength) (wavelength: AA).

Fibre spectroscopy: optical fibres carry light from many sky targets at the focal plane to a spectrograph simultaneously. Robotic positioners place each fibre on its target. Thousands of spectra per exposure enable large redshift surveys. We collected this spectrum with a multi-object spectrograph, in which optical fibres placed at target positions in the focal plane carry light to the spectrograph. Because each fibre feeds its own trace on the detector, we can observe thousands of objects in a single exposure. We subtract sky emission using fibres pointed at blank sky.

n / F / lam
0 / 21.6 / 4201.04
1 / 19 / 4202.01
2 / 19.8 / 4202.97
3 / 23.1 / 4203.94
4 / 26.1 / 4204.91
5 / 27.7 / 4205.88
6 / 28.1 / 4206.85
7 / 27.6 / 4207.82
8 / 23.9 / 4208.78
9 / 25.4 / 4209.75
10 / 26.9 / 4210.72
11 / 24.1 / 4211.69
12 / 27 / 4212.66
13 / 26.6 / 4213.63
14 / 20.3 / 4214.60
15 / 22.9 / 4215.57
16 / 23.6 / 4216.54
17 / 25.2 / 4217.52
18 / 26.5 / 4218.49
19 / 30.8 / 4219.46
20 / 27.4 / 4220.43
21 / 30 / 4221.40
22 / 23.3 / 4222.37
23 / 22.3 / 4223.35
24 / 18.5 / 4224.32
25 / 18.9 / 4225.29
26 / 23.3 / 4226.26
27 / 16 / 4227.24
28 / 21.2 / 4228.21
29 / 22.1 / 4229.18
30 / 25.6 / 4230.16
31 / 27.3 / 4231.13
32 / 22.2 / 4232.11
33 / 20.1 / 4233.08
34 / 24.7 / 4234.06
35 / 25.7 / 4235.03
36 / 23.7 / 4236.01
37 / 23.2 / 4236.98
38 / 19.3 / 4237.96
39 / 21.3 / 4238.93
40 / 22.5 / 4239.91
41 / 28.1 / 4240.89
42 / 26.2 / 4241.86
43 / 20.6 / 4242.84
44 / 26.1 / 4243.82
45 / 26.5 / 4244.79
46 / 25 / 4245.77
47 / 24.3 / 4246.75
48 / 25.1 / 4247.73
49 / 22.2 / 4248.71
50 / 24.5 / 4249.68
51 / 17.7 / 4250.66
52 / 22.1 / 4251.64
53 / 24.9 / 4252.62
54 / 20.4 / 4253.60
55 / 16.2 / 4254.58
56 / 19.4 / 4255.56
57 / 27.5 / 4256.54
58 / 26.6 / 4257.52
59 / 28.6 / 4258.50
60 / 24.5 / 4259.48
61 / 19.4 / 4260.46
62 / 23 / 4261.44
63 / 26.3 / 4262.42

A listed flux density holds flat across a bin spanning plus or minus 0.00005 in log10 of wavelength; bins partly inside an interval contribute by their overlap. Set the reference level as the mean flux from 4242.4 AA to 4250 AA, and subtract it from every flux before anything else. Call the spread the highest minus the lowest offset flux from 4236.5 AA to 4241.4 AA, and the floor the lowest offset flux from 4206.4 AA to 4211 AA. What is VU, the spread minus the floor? 9.2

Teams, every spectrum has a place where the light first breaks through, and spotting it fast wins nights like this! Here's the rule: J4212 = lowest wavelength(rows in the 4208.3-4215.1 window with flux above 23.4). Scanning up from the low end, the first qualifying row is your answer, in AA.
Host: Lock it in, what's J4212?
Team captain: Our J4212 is 4208.78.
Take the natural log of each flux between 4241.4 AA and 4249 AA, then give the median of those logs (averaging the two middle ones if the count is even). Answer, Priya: 3.22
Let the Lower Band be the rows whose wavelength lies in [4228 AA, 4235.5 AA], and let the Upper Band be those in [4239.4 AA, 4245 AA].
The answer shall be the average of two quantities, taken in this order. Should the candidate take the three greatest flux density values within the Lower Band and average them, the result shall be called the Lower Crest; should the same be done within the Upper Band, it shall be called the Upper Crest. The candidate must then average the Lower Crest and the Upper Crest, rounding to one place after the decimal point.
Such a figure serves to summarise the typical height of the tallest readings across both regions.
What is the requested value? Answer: 26.6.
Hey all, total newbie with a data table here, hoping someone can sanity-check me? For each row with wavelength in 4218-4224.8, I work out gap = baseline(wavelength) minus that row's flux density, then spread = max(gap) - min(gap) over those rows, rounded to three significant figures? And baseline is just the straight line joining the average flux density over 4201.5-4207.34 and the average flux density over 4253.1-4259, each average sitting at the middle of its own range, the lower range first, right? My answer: 12.2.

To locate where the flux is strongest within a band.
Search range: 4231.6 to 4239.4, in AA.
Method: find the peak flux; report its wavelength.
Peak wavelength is 4235.03 AA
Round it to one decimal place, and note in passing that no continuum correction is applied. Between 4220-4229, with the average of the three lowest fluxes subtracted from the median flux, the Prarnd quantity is 4.5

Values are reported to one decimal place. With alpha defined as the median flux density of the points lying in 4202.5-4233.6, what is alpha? 24.0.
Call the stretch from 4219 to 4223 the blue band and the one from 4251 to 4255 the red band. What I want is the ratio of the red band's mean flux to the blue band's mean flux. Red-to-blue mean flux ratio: 0.75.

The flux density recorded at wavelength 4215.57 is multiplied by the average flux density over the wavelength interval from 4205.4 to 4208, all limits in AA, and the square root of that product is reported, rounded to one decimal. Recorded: 25.2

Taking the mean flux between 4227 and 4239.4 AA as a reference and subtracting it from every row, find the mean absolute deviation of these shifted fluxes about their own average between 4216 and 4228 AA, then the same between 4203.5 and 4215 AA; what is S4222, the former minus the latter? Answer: 1.6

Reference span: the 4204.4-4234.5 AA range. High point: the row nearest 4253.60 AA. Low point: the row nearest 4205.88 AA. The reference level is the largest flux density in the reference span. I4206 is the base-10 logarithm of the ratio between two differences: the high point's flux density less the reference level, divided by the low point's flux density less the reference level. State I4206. 0.53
